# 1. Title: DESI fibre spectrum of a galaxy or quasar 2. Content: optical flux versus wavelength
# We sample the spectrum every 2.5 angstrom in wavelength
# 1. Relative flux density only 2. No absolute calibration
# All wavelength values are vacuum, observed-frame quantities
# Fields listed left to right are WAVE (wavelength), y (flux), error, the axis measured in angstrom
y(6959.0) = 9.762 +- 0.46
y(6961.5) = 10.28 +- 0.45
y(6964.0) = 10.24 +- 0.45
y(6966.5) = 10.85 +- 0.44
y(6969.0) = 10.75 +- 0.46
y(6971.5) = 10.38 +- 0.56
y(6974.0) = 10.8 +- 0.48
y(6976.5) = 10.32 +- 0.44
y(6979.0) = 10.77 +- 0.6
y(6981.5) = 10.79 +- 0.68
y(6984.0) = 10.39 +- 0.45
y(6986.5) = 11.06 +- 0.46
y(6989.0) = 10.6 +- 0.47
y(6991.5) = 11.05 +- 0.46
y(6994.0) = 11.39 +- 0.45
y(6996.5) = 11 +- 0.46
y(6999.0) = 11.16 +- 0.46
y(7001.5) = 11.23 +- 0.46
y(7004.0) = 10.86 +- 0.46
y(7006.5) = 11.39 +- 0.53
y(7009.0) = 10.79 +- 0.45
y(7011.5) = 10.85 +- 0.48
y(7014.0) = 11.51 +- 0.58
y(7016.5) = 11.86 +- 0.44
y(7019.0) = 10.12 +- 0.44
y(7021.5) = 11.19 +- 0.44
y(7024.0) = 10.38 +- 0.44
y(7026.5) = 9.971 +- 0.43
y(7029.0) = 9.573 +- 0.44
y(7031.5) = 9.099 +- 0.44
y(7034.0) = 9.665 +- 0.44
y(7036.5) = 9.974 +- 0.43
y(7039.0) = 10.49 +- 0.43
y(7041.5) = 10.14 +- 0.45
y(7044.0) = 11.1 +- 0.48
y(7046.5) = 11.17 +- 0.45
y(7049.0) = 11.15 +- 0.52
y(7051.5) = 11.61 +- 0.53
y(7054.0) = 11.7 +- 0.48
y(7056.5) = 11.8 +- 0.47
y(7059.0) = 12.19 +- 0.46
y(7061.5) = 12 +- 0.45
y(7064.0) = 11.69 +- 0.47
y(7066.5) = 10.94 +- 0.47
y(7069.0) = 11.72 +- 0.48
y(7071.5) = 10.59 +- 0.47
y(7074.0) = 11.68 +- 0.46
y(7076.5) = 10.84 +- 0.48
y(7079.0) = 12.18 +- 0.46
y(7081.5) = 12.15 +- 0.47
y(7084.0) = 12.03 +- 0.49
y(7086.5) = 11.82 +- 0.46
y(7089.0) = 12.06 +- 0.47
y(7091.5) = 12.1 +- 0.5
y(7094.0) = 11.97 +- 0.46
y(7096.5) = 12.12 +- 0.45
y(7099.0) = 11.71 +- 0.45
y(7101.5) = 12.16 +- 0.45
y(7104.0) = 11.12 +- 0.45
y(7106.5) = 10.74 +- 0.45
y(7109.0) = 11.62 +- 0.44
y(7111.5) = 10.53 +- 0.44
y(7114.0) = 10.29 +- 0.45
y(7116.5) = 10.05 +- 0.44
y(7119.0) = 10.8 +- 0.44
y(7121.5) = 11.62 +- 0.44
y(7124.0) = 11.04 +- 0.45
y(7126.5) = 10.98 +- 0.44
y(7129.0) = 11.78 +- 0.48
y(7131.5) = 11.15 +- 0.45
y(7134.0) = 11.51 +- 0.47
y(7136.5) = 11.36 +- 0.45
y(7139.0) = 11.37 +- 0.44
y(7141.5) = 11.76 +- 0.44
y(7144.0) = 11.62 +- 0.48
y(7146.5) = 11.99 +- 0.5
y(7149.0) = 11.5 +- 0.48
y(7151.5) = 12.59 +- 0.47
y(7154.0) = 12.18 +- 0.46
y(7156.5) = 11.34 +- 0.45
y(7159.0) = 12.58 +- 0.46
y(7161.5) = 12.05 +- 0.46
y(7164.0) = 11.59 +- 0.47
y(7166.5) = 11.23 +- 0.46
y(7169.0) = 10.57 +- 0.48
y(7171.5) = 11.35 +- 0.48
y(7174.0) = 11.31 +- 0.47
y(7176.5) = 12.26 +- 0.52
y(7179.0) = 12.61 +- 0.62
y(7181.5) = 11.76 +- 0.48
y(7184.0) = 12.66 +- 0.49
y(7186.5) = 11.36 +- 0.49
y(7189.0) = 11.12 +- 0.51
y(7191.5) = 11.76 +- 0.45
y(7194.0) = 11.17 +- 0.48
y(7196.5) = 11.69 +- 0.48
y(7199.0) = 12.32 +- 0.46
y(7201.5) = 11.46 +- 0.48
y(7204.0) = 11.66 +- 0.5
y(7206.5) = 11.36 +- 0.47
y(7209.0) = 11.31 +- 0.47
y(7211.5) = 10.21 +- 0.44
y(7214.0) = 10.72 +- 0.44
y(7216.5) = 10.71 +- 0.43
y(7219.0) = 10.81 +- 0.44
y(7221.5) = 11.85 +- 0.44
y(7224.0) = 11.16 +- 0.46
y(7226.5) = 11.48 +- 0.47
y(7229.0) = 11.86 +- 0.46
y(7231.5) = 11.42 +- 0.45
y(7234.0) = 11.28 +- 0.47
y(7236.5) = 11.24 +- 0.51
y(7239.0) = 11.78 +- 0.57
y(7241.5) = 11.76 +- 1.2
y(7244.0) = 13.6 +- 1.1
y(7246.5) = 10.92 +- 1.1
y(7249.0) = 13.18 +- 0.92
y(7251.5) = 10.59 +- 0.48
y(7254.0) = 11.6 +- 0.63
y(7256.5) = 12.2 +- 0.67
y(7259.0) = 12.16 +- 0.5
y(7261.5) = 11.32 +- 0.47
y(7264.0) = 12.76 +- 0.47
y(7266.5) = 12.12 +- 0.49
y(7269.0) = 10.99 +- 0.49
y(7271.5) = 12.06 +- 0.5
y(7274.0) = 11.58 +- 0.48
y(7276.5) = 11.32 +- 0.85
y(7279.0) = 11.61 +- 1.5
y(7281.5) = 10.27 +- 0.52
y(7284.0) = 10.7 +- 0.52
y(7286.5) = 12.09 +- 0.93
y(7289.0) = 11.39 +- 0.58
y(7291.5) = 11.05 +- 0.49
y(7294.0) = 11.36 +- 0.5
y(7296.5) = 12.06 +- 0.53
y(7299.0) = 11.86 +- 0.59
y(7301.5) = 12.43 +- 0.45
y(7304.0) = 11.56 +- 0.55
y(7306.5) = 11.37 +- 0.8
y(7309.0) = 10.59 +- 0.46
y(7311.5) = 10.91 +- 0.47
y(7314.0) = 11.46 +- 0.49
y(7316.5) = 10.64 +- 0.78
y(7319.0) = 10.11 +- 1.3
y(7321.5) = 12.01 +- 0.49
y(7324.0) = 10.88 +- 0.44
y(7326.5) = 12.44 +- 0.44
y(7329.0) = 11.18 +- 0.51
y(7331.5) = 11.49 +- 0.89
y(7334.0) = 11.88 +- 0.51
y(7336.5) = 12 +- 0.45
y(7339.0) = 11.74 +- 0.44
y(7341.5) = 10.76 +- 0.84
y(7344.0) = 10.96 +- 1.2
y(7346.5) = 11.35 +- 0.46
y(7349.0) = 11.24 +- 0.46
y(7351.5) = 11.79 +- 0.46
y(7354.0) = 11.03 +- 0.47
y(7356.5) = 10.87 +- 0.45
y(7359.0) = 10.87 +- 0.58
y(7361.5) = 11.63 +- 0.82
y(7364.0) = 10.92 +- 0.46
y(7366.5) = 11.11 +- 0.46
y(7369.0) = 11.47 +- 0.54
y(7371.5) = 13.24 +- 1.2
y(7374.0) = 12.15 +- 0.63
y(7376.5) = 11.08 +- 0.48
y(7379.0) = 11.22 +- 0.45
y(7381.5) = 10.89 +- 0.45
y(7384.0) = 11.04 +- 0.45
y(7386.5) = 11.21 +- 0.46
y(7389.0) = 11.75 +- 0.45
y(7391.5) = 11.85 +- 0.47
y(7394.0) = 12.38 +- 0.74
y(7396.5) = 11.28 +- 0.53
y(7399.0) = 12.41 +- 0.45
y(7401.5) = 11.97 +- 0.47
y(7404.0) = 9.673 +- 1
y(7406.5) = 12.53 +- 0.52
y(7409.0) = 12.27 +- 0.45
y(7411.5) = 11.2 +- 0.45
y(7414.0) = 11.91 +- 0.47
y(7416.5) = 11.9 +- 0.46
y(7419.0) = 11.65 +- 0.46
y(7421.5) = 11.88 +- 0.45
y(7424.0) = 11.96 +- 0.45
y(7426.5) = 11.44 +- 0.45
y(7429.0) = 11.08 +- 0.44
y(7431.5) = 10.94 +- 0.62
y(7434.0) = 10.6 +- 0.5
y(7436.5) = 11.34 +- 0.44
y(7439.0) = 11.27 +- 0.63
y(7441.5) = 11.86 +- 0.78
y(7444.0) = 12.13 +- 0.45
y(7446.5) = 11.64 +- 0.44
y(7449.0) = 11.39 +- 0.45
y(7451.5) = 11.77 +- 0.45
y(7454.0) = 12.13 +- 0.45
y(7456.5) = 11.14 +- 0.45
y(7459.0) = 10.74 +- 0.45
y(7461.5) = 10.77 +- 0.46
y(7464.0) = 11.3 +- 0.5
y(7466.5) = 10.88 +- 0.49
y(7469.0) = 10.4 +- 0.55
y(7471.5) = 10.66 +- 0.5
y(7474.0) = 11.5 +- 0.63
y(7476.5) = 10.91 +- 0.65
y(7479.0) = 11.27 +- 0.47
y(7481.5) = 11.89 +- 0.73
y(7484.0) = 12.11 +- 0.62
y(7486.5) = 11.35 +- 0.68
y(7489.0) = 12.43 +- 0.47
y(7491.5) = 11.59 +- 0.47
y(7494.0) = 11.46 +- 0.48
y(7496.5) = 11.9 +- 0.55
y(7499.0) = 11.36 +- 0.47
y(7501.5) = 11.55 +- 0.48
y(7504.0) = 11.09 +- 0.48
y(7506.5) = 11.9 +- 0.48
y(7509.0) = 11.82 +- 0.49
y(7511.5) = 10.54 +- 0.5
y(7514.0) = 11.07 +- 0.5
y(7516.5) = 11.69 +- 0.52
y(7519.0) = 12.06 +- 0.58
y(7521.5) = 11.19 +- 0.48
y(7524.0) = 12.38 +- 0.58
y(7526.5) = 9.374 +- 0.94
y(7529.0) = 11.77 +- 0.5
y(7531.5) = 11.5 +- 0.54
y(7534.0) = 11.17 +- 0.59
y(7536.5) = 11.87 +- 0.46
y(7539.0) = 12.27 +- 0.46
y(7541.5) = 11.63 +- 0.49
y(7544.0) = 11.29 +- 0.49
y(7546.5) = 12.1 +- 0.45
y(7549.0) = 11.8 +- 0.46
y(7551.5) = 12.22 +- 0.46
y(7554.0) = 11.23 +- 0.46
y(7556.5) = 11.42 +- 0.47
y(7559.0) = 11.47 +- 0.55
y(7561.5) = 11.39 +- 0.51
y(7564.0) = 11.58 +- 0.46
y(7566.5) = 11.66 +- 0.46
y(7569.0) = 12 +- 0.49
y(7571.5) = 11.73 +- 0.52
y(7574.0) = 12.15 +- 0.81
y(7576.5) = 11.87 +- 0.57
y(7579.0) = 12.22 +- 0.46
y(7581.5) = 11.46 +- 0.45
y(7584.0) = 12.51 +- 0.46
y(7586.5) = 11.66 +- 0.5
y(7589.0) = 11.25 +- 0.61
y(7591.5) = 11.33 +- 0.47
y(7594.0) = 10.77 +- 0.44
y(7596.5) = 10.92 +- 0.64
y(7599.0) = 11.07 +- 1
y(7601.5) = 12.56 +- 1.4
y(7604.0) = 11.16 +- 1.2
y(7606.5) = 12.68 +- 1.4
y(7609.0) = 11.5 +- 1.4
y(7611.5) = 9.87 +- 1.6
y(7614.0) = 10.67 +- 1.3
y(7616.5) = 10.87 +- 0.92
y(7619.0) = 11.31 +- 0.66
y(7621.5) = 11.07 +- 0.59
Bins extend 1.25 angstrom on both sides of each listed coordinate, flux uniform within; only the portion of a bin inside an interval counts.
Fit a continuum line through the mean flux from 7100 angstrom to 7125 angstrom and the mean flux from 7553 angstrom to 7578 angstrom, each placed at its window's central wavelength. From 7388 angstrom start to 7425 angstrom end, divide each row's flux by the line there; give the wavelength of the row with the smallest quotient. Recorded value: 7404.0 angstrom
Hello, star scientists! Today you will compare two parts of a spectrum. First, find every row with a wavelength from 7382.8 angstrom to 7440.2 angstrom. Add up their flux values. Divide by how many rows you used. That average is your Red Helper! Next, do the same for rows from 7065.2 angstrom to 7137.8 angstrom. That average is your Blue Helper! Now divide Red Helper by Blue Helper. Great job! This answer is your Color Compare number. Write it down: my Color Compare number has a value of 1.01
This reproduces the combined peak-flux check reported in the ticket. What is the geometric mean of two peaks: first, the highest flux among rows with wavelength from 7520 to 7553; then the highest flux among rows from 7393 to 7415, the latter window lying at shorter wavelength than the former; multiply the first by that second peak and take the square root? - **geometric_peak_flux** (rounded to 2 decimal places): 12.45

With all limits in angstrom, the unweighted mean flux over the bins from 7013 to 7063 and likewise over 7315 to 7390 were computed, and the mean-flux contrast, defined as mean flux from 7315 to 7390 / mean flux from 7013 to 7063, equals 1.05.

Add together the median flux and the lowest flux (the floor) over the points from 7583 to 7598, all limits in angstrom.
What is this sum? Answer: 22.1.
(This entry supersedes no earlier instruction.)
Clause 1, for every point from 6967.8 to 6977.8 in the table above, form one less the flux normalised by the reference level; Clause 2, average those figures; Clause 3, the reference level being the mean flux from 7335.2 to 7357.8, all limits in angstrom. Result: 0.07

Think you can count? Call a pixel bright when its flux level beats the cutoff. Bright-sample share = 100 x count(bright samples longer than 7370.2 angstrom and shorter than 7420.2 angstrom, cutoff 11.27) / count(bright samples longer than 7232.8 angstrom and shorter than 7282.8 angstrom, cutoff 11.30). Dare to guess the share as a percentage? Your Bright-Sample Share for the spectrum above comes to 93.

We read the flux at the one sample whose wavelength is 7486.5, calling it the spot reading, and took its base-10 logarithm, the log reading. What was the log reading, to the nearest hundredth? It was 1.05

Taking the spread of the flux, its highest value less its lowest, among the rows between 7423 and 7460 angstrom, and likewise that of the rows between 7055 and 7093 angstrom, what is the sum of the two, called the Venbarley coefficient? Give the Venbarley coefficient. 3.1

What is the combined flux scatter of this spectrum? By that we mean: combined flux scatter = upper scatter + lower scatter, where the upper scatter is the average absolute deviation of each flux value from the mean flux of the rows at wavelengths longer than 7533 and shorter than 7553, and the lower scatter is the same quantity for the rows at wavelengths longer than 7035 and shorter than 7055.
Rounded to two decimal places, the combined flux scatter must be 0.86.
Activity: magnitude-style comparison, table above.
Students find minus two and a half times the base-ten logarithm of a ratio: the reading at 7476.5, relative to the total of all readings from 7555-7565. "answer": 1.56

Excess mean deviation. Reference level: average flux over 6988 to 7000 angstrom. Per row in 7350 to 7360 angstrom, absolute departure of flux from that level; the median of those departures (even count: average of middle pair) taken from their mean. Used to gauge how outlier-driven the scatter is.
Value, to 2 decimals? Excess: 0.10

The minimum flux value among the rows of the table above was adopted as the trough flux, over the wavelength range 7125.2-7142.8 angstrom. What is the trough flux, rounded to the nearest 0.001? 10.980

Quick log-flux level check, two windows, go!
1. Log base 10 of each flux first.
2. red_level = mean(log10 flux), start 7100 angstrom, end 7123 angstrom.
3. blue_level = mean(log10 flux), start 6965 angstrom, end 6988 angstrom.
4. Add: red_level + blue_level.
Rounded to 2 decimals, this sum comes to 2.07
